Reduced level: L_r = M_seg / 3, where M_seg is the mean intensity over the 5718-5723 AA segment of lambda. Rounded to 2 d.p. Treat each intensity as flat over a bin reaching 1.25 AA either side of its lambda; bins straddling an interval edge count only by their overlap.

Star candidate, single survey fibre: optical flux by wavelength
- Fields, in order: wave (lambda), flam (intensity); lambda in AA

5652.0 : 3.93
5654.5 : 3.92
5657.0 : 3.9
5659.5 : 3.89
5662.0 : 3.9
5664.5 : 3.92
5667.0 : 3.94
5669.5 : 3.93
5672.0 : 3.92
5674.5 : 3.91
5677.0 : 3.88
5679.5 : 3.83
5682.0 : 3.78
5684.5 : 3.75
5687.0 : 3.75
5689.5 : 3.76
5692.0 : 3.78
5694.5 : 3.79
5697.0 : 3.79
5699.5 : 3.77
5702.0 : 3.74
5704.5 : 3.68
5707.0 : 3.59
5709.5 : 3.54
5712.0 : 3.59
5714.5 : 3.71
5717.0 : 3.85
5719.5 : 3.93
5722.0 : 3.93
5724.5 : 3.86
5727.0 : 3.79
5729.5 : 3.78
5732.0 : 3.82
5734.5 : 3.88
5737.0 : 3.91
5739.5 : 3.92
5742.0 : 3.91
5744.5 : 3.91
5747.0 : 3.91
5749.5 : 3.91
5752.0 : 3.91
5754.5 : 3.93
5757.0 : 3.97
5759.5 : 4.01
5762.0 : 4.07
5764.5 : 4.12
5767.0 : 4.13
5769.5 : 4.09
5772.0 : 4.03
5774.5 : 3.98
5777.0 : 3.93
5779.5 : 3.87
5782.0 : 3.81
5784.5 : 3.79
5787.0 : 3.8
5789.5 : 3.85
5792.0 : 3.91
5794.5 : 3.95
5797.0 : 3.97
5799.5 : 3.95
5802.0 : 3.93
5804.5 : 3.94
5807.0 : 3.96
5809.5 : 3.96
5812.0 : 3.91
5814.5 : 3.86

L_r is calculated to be 1.31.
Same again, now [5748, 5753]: 1.30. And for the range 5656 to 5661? 1.30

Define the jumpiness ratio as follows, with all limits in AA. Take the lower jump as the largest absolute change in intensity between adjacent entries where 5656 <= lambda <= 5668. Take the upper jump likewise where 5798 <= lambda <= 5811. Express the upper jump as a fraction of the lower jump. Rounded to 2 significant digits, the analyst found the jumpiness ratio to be 1.0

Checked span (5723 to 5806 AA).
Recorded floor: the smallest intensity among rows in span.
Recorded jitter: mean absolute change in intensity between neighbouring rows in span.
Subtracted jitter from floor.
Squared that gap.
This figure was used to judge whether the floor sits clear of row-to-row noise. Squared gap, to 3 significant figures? 14.0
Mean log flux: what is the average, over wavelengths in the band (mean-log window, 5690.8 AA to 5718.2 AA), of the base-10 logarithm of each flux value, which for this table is 0.569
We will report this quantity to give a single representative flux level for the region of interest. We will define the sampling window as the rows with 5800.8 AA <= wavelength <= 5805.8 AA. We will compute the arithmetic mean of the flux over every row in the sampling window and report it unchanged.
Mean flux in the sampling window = 3.94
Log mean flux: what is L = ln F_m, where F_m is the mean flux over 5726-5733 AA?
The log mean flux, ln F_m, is 1.334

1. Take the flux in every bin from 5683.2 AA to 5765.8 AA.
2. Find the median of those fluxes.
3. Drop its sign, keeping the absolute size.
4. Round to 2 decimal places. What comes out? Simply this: 3.85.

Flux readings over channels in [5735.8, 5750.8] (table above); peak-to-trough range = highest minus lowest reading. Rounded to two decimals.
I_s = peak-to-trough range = 0.01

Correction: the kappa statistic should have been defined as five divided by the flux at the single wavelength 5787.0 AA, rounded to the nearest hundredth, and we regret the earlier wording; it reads 1.32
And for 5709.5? 1.41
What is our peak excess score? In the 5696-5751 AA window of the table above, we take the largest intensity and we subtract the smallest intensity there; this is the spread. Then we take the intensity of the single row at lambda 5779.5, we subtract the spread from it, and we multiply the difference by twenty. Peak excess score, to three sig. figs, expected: 69.6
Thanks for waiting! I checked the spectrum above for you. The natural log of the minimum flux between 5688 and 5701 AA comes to 1.32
